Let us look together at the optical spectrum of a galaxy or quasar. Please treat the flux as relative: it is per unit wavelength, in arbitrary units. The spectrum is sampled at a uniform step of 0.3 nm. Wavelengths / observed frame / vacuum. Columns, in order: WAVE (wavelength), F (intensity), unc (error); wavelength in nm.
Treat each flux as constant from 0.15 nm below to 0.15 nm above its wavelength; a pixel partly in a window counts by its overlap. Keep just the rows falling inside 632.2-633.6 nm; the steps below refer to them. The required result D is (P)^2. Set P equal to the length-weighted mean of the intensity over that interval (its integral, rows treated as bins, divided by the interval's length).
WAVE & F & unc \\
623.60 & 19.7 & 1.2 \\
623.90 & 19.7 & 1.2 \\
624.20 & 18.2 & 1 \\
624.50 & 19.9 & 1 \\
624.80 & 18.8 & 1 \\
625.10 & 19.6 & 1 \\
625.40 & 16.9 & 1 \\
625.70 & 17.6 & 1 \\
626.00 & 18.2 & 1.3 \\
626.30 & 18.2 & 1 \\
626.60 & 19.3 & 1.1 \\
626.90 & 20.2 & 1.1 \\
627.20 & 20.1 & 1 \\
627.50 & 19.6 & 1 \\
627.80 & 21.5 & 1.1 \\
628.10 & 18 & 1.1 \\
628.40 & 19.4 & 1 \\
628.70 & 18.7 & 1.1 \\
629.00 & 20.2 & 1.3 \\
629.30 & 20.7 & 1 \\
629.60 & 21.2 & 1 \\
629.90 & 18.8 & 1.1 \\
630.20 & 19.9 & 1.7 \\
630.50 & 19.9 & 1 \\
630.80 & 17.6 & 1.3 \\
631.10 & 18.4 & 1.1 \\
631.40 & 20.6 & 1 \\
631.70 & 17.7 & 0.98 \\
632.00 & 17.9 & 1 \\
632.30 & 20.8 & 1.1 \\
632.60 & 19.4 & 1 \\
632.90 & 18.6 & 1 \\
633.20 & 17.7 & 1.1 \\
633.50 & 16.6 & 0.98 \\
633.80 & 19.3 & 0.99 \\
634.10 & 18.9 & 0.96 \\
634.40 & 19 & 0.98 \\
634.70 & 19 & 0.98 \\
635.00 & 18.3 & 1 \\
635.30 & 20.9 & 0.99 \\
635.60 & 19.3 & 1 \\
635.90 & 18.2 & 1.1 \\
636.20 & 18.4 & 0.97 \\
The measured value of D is 346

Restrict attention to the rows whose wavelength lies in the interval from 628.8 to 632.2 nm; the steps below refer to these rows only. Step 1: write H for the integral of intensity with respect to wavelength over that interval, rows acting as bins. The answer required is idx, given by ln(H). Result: 4.19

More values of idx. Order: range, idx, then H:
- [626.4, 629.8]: 4.21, 68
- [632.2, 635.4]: 4.10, 60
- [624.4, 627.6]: 4.10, 61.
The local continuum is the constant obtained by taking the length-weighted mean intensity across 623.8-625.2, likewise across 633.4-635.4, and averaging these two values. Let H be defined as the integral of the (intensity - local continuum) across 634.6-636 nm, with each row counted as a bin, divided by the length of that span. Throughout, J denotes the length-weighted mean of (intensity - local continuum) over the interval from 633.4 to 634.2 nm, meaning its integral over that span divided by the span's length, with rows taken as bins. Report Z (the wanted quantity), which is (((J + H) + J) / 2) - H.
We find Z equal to -0.8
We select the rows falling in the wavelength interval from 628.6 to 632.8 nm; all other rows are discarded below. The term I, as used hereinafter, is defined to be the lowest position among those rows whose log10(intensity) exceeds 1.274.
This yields 629.00 nm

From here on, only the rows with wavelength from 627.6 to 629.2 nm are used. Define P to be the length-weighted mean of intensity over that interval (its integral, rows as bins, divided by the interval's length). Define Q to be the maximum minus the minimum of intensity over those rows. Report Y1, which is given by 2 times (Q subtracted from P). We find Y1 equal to 32.2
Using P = 19.6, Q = 3.5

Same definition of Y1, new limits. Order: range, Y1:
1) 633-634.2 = 30.8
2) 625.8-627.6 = 34.4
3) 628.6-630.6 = 34.9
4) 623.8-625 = 34.9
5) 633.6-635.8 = 33.1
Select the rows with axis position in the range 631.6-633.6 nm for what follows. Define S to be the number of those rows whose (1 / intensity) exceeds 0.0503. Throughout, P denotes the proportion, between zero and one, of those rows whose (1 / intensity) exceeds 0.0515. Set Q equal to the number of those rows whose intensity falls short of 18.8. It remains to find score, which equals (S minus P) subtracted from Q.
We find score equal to -0.1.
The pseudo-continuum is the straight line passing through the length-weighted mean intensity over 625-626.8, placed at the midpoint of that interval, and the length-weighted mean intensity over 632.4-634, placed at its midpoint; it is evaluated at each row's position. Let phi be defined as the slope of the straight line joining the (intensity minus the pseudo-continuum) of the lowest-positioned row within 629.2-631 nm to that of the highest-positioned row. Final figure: -2.1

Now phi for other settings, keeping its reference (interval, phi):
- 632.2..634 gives -1.0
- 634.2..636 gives -0.5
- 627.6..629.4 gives -0.5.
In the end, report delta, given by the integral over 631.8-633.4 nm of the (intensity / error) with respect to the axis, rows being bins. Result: 29.0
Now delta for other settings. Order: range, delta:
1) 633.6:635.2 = 30.8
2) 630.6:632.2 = 28.0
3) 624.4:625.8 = 26.0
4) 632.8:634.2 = 25.3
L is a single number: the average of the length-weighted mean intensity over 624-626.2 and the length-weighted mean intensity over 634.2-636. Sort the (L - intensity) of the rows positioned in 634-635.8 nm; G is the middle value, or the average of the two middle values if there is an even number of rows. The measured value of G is -0.2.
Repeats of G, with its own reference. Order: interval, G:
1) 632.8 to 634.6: 0.1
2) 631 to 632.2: 0.7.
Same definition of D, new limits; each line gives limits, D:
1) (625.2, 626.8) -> 330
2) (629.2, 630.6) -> 403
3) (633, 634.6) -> 336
